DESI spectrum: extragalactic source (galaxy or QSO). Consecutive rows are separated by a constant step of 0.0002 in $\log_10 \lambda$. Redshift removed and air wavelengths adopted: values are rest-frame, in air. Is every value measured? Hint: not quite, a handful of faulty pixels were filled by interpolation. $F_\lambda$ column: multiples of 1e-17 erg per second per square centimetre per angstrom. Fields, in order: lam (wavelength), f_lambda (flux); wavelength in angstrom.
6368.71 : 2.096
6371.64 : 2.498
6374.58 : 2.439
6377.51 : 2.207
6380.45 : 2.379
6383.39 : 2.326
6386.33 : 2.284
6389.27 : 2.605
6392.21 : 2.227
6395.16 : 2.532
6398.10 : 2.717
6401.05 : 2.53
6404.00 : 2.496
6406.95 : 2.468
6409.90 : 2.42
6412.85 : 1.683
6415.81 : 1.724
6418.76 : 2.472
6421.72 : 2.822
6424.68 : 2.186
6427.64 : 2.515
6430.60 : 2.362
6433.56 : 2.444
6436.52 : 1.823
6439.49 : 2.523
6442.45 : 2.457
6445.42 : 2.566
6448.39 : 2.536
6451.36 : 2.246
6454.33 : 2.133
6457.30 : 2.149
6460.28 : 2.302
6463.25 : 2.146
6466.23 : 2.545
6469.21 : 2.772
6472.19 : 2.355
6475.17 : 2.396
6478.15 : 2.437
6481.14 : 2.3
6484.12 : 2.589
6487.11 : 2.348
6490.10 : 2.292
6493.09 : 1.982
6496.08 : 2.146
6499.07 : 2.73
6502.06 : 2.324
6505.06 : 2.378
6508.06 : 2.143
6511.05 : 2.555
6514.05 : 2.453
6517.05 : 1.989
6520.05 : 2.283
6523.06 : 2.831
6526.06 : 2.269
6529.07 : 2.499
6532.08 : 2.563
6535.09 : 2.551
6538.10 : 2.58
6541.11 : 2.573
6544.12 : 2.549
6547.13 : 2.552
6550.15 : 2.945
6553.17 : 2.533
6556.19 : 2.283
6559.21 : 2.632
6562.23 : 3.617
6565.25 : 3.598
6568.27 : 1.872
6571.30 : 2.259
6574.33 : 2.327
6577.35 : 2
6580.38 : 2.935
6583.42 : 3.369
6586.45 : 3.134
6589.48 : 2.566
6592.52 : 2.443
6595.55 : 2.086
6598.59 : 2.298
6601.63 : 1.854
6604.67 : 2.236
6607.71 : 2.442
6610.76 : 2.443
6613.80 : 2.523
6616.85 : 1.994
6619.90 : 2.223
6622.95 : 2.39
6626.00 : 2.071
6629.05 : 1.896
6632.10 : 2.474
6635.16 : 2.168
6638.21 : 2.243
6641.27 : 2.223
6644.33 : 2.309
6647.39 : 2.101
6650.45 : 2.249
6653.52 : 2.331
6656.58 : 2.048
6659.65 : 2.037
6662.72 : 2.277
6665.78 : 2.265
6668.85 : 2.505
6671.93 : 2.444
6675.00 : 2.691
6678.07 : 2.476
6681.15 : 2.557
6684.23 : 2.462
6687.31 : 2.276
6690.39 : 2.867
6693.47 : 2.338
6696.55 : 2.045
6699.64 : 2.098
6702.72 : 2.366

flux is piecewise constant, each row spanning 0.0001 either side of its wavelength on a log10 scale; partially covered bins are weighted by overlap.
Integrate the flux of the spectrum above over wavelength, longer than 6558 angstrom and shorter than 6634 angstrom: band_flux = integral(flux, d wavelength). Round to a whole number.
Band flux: 187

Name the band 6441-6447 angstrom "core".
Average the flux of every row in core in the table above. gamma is 2.51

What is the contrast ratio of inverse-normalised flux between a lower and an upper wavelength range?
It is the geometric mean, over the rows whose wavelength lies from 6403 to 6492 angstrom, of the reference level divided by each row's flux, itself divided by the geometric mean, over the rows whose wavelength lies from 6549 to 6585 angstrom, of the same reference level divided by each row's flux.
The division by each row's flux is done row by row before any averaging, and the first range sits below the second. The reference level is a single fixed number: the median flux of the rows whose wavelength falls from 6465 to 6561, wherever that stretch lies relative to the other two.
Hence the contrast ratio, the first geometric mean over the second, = 1.13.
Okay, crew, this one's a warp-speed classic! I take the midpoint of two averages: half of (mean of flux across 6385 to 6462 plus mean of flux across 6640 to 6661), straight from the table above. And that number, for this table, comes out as 2.27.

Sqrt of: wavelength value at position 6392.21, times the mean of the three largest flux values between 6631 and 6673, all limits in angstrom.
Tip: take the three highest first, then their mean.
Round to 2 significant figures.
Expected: 2.3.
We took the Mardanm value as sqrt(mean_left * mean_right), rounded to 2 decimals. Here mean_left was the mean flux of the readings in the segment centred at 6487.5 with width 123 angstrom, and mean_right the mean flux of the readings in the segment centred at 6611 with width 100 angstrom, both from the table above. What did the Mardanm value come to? 2.39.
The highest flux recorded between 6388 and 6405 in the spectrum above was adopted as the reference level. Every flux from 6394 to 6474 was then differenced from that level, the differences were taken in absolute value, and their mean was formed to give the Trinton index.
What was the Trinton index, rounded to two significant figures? 0.36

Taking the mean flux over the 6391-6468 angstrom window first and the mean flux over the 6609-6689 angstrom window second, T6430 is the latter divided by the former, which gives 0.98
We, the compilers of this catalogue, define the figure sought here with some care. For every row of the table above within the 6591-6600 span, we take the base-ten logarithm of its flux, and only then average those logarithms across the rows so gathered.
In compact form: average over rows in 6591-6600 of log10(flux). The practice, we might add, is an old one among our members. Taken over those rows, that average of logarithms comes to 0.36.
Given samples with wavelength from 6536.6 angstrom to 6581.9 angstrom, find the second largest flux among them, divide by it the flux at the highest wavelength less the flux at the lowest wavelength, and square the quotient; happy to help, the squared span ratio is 0.010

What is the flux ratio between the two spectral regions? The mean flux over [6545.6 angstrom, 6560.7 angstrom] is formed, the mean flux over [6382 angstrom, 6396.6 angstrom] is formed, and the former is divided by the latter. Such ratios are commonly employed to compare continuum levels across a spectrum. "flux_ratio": 1.08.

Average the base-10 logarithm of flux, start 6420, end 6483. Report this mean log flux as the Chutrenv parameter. 0.375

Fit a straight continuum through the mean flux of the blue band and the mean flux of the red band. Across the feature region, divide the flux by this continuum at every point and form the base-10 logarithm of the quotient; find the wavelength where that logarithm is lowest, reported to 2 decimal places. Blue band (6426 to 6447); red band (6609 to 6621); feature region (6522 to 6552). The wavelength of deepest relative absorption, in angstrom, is 6526.06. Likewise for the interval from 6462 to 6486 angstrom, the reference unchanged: 6463.25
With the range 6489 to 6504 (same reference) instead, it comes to 6493.09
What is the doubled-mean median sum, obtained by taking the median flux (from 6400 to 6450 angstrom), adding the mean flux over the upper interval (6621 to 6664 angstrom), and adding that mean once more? 6.9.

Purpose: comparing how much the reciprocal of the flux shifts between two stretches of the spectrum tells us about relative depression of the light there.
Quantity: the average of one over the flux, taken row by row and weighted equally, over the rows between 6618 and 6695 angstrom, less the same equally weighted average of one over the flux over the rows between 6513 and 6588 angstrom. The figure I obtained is 0.04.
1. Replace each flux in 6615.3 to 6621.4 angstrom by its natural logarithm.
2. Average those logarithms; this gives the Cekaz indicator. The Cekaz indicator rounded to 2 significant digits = 0.74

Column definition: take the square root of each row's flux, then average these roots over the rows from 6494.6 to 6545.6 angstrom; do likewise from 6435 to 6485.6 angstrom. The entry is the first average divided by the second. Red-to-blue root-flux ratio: 1.01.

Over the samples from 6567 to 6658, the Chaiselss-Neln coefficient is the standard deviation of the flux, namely 0.34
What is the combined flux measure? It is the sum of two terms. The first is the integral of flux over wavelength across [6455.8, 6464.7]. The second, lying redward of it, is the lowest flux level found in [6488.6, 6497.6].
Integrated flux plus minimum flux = 21.6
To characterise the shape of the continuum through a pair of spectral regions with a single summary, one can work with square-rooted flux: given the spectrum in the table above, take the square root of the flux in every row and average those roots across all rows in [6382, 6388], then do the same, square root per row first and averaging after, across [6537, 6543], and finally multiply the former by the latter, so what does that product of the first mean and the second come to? 2.44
